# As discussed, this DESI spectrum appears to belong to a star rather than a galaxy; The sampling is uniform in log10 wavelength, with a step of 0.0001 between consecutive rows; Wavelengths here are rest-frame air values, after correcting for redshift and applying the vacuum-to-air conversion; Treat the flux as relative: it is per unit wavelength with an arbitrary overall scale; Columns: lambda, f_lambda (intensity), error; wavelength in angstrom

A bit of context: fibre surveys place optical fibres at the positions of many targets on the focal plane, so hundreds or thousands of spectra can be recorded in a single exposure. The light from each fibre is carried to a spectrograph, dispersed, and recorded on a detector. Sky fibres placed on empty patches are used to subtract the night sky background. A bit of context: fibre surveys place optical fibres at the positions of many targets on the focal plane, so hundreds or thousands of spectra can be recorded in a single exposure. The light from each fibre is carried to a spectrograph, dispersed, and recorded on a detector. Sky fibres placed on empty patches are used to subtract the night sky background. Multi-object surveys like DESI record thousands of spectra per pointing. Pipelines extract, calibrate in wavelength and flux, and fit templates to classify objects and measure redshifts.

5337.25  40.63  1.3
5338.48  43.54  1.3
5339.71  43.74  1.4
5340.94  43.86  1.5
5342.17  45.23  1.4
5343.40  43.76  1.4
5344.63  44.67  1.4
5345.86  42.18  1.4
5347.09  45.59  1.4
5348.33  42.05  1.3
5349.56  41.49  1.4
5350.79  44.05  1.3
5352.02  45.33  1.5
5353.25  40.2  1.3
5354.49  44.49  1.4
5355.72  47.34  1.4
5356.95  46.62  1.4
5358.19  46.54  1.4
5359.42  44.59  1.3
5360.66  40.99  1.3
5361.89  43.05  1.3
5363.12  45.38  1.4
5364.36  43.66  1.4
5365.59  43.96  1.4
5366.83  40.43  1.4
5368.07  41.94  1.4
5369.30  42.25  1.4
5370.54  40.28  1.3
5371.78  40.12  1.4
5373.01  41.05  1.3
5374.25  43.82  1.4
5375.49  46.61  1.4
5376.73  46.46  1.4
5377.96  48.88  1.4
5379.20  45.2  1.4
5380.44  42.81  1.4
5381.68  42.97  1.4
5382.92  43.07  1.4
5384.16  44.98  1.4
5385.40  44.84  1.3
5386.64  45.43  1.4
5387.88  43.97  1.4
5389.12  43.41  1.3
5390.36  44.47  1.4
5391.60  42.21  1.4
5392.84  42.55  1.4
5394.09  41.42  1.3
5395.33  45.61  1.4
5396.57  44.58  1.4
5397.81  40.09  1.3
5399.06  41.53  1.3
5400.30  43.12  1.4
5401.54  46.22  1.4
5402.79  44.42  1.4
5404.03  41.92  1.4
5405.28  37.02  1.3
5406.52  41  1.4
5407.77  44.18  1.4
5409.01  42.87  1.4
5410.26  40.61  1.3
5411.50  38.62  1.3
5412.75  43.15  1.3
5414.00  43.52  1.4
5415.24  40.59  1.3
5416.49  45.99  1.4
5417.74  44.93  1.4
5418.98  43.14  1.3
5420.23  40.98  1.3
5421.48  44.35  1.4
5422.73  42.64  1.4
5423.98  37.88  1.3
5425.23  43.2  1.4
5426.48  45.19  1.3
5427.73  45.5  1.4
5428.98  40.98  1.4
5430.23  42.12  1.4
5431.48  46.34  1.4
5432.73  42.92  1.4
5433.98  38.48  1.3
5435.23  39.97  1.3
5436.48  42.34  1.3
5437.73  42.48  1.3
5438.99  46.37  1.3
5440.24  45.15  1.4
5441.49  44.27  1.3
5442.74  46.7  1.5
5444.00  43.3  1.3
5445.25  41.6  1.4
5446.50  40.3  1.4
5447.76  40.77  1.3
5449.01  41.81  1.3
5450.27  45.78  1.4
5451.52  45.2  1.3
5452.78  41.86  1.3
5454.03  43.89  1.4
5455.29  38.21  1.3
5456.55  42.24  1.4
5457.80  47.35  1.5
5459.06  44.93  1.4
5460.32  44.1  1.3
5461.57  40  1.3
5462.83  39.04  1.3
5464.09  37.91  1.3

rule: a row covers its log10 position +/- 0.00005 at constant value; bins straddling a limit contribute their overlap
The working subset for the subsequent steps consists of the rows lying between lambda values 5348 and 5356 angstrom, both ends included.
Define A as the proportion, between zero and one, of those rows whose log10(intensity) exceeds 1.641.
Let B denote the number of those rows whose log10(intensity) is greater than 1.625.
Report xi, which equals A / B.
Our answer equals 0.143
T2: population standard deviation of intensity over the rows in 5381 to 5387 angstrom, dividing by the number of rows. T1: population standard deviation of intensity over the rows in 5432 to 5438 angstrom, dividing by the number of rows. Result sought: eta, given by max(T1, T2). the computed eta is 1.7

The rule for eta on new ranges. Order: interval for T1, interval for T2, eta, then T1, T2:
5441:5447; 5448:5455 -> 2.2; 2.21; 1.6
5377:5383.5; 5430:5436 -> 2.7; 2.32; 2.7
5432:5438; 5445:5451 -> 1.9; 1.72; 1.9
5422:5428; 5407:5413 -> 2.7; 2.73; 2.0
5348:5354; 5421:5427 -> 2.5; 1.84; 2.5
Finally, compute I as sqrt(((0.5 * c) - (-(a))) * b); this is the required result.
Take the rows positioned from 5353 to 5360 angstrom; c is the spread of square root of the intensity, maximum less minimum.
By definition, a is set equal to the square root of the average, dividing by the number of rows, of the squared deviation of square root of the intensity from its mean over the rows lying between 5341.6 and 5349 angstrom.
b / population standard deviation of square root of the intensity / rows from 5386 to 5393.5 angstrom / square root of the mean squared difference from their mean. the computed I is 0.18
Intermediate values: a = 0.105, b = 0.08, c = 0.54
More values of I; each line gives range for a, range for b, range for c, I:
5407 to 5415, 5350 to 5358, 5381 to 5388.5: 0.21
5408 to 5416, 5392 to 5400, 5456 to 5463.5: 0.26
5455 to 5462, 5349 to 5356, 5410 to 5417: 0.30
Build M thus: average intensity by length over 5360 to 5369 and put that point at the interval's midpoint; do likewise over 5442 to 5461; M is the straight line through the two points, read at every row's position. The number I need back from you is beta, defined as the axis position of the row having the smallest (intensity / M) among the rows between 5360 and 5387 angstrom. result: 5371.78 angstrom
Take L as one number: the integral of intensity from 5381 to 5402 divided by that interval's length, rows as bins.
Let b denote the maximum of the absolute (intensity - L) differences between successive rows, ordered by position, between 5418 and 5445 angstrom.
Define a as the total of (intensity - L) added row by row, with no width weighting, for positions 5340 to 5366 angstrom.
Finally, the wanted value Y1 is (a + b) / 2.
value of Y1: 8.0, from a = 11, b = 5.32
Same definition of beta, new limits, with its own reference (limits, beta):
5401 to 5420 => 5405.28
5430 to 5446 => 5433.98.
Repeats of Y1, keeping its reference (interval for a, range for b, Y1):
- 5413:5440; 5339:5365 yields -4.6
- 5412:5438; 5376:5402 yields -6.6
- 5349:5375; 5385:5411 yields -0.9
